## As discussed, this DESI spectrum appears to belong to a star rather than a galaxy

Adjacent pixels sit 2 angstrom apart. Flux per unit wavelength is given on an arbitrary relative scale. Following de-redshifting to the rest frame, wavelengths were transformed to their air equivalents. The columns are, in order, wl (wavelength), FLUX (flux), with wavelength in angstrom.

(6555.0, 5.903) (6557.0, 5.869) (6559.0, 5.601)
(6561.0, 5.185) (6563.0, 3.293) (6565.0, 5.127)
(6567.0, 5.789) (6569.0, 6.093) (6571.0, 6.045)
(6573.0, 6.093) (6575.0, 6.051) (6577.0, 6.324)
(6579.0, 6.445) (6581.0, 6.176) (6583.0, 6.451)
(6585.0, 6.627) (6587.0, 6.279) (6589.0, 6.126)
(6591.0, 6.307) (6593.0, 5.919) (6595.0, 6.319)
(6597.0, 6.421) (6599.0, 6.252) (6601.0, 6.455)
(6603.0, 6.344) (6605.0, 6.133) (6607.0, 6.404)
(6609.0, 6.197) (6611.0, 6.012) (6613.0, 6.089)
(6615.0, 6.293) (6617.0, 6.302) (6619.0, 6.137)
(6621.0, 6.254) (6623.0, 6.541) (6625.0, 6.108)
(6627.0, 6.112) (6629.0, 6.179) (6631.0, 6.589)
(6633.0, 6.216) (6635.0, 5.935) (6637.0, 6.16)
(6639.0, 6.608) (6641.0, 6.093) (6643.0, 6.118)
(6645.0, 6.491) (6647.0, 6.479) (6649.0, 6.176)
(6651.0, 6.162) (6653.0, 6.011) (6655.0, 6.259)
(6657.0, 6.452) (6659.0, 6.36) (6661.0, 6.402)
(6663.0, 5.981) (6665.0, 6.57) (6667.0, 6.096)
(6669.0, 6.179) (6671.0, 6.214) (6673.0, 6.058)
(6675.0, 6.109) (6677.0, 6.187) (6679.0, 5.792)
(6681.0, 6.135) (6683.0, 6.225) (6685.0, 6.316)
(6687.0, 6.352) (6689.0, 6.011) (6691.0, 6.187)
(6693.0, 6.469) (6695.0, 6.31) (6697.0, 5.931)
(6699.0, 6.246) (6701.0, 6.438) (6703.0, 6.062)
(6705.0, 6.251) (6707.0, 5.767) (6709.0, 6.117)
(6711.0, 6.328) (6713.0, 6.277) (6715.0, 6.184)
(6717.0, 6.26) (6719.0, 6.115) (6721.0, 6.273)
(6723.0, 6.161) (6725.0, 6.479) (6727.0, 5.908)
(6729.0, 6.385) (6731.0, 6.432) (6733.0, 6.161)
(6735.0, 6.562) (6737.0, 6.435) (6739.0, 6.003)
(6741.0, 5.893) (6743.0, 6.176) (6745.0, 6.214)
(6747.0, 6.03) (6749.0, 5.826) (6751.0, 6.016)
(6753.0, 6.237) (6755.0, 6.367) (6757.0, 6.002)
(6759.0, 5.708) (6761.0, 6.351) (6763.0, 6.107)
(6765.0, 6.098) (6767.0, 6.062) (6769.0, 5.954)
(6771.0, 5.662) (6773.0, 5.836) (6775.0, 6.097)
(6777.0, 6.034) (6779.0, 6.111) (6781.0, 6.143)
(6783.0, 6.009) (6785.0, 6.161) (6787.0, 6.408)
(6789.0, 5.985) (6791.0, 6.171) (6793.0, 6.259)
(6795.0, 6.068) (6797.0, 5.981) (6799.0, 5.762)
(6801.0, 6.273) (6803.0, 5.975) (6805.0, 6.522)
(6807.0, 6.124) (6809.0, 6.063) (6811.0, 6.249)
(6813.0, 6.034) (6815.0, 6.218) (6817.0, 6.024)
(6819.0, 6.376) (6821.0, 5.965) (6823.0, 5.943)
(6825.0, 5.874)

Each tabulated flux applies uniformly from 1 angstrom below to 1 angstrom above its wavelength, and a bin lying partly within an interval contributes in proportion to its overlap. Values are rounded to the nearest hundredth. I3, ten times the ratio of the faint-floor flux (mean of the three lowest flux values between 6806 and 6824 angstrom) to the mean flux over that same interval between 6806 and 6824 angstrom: 9.78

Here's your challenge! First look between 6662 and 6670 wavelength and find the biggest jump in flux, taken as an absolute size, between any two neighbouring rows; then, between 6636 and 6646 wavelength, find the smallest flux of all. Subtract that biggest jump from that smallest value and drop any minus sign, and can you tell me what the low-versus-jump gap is 5.50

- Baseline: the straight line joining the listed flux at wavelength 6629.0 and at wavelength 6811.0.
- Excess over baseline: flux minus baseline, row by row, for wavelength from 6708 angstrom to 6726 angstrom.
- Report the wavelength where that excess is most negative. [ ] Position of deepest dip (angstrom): 6719.0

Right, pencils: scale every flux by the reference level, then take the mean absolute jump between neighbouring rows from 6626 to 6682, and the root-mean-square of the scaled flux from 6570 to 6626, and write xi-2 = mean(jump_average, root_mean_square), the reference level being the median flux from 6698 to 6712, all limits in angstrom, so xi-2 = 0.520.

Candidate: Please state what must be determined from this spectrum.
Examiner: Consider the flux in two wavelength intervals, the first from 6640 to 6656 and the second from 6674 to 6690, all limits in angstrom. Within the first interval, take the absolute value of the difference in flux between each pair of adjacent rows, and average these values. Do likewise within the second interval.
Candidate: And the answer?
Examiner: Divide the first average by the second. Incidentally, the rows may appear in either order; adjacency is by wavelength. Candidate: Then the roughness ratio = 0.82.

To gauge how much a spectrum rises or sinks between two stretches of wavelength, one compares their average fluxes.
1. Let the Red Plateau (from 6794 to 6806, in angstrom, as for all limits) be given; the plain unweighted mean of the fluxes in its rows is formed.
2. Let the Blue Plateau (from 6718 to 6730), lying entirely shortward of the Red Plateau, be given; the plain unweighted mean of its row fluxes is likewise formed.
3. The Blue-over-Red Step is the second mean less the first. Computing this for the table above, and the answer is 0.12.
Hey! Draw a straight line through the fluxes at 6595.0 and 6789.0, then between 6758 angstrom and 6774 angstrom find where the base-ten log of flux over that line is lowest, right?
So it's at 6771.0 angstrom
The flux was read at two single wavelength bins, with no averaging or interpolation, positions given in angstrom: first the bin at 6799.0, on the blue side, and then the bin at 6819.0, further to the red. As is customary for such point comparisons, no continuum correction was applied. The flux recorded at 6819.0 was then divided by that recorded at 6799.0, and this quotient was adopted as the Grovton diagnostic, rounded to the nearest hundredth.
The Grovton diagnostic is 1.11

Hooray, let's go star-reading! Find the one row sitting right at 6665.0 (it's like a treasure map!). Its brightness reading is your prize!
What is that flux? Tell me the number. 6.57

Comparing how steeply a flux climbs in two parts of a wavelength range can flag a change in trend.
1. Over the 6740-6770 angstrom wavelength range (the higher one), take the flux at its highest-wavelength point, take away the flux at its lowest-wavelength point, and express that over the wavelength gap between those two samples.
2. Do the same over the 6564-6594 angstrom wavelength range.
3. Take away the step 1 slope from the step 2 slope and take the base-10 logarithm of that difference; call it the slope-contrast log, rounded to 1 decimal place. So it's -1.6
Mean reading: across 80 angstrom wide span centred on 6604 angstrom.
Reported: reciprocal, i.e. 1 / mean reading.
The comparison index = 0.161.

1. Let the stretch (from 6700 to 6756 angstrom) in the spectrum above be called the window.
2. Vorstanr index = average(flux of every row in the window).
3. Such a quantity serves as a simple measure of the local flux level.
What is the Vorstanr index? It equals 6.191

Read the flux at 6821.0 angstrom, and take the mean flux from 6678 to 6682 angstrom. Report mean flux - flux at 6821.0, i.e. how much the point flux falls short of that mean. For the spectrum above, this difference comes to 0.00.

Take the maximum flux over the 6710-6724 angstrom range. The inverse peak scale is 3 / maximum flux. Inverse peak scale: 0.474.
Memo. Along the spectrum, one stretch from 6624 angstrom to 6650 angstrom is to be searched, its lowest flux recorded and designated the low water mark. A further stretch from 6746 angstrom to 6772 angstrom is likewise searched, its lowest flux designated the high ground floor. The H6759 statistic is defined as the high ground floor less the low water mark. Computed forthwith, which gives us -0.27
